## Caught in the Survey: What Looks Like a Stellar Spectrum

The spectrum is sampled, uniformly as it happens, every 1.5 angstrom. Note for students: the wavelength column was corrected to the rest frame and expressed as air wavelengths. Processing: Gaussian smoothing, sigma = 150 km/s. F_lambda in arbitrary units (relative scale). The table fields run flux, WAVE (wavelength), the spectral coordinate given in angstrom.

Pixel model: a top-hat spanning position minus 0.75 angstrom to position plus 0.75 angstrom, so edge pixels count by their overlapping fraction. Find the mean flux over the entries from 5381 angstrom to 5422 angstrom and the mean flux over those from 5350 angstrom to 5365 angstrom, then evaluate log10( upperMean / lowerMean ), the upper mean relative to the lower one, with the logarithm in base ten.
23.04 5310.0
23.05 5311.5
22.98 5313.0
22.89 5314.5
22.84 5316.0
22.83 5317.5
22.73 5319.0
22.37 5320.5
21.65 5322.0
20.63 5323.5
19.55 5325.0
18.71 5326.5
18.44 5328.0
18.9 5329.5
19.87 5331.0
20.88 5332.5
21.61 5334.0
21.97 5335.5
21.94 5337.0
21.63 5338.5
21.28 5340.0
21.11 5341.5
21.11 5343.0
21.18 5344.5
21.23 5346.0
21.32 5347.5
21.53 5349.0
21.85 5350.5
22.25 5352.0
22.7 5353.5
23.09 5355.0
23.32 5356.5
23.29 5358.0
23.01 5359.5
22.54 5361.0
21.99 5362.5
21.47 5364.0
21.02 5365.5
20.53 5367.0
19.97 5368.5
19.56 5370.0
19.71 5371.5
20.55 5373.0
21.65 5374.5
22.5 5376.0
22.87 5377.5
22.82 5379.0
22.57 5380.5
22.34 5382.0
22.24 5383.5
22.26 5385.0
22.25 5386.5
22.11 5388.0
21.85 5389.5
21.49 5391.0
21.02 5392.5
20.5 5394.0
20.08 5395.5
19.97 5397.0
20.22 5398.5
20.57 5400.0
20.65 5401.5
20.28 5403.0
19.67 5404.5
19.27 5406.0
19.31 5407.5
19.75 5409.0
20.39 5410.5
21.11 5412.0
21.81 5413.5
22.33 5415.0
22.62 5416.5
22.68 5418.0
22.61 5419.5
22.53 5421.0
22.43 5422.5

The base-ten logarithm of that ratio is -0.027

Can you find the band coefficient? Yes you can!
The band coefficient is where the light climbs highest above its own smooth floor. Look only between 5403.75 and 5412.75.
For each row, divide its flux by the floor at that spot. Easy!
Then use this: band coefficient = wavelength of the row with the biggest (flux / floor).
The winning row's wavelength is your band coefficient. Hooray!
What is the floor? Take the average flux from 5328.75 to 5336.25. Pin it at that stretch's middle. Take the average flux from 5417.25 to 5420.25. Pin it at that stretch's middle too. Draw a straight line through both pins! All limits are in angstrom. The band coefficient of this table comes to 5412.0 angstrom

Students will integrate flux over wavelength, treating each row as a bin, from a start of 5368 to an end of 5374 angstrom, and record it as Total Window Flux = 120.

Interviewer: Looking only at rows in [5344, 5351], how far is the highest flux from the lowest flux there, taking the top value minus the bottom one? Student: 0.7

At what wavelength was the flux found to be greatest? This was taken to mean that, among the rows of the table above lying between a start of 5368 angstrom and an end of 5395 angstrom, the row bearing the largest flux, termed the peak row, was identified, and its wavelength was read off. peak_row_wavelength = 5377.5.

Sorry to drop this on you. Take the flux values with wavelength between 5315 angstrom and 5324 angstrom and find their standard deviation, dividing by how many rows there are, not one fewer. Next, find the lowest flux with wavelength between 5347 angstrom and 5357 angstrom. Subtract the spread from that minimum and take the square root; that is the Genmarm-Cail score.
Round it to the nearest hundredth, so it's 4.53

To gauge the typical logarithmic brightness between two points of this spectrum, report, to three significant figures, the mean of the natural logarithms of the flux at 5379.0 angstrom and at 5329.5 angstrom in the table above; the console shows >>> 3.03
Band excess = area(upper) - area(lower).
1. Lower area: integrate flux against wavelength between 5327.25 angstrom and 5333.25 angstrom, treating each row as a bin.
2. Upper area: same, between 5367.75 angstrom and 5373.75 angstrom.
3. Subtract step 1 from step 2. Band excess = 3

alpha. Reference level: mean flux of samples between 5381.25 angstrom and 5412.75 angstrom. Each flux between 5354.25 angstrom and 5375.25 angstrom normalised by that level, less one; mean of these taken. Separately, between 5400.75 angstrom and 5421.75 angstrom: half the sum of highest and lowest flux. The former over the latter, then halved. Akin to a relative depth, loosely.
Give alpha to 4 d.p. 0.0008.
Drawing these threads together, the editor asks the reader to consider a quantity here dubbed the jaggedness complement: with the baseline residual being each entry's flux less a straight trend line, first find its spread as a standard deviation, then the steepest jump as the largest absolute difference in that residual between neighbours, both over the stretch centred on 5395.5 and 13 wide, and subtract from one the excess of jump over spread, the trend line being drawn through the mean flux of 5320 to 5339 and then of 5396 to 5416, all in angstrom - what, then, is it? 1.1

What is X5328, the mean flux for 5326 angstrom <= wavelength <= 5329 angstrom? 18.6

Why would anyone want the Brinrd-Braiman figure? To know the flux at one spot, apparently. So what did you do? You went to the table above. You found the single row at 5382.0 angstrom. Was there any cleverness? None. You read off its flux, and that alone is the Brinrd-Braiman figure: 22.34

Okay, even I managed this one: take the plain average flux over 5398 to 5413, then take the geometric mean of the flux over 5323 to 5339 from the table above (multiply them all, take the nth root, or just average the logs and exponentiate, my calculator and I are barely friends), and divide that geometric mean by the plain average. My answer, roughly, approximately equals 1.01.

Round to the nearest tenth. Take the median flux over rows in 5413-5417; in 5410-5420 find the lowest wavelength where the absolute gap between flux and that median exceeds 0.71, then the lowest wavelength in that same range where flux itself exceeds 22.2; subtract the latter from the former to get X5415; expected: -4.5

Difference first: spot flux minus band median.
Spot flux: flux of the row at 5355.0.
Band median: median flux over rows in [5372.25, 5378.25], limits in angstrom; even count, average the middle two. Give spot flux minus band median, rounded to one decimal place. 1.0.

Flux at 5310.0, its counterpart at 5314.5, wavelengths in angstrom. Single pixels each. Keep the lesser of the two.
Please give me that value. 22.9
